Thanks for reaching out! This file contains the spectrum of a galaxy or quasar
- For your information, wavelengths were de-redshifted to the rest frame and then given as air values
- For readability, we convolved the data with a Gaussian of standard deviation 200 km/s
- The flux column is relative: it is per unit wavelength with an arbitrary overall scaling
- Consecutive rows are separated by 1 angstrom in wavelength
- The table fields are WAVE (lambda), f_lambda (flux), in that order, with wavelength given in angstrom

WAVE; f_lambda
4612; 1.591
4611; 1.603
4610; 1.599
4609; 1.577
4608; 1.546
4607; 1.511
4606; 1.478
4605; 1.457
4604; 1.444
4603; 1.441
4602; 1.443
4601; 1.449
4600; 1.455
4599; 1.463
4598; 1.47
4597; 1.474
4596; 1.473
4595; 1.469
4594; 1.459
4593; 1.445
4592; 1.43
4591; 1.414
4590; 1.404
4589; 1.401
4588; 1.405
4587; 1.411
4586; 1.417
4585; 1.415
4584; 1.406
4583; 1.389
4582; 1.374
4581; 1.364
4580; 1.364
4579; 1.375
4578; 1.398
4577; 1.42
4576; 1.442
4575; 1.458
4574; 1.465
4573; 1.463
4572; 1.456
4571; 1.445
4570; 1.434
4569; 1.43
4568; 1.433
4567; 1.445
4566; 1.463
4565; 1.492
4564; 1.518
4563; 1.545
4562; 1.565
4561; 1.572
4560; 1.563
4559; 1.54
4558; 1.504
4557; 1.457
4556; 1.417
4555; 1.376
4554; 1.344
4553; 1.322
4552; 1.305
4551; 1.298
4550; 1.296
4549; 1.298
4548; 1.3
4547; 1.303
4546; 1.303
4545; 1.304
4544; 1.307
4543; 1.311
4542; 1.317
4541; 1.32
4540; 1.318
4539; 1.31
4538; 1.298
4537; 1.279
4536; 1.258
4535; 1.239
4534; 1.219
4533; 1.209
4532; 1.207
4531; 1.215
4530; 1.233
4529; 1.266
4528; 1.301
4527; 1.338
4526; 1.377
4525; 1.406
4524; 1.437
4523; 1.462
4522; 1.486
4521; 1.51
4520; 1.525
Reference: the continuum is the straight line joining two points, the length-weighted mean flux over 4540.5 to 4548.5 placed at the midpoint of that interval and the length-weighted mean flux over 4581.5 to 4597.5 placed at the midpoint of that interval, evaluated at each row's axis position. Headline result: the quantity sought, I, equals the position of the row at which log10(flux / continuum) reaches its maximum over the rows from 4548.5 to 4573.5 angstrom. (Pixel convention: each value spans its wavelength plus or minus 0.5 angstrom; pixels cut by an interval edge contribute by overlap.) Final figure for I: 4561 angstrom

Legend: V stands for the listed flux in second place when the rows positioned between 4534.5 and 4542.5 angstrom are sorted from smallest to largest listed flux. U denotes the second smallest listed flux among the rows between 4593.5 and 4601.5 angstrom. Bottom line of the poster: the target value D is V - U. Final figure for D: -0.20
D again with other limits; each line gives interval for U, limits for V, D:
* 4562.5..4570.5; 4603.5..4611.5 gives 0.02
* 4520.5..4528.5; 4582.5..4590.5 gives 0.06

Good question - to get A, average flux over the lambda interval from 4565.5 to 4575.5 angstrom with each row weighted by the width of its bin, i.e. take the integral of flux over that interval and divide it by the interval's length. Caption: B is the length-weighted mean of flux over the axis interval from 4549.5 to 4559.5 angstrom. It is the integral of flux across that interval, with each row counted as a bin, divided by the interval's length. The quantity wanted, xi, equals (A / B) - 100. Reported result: -99.0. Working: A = 1.45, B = 1.39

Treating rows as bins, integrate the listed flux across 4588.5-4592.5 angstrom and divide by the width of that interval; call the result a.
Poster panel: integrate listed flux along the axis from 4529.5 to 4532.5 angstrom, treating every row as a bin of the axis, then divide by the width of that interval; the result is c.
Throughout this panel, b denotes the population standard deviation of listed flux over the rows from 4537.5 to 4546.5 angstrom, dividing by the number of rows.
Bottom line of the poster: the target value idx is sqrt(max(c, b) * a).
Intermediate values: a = 1.41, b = 0.007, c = 1.22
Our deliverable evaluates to 1.31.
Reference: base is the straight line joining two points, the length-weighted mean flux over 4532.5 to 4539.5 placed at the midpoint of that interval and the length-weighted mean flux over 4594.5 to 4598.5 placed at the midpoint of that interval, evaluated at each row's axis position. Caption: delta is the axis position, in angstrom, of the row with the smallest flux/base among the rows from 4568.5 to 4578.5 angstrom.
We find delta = 4578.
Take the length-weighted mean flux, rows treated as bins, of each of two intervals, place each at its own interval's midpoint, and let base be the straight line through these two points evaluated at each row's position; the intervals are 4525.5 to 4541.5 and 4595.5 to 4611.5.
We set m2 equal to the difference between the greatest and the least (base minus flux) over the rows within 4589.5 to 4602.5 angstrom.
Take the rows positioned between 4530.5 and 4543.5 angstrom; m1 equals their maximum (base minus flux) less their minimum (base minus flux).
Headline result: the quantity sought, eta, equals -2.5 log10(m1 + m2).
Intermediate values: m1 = 0.09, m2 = 0.05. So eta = 2.2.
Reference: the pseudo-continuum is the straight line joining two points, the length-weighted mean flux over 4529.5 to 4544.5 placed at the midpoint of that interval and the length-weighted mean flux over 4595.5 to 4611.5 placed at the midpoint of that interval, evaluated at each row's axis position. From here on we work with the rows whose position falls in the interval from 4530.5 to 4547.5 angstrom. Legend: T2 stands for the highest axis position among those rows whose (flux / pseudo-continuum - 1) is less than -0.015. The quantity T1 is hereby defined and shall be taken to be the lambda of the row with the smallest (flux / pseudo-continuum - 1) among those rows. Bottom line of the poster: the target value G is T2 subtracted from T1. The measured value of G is -2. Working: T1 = 4533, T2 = 4535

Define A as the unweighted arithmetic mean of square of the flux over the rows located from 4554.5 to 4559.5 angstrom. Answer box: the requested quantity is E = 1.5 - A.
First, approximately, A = 2.1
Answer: -0.63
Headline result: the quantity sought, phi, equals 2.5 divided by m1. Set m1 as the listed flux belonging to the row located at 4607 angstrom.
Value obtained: 1.65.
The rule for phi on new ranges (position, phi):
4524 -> 1.74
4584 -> 1.78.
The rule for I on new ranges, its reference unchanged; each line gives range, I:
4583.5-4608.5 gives 4608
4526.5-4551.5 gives 4527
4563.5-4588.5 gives 4564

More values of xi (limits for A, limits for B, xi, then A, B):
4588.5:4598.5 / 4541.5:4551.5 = -98.9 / 1.44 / 1.30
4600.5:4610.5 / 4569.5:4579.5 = -99.0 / 1.49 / 1.44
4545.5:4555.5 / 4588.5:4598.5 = -99.1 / 1.31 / 1.44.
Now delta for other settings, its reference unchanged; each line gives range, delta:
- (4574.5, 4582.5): 4581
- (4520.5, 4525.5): 4525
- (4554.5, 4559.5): 4555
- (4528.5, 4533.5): 4533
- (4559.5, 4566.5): 4566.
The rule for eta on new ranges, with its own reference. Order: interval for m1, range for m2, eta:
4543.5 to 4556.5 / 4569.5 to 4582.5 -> 1.6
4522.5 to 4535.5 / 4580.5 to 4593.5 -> 1.2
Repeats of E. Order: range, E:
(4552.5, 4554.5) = -0.28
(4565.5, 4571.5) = -0.58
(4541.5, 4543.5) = -0.23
